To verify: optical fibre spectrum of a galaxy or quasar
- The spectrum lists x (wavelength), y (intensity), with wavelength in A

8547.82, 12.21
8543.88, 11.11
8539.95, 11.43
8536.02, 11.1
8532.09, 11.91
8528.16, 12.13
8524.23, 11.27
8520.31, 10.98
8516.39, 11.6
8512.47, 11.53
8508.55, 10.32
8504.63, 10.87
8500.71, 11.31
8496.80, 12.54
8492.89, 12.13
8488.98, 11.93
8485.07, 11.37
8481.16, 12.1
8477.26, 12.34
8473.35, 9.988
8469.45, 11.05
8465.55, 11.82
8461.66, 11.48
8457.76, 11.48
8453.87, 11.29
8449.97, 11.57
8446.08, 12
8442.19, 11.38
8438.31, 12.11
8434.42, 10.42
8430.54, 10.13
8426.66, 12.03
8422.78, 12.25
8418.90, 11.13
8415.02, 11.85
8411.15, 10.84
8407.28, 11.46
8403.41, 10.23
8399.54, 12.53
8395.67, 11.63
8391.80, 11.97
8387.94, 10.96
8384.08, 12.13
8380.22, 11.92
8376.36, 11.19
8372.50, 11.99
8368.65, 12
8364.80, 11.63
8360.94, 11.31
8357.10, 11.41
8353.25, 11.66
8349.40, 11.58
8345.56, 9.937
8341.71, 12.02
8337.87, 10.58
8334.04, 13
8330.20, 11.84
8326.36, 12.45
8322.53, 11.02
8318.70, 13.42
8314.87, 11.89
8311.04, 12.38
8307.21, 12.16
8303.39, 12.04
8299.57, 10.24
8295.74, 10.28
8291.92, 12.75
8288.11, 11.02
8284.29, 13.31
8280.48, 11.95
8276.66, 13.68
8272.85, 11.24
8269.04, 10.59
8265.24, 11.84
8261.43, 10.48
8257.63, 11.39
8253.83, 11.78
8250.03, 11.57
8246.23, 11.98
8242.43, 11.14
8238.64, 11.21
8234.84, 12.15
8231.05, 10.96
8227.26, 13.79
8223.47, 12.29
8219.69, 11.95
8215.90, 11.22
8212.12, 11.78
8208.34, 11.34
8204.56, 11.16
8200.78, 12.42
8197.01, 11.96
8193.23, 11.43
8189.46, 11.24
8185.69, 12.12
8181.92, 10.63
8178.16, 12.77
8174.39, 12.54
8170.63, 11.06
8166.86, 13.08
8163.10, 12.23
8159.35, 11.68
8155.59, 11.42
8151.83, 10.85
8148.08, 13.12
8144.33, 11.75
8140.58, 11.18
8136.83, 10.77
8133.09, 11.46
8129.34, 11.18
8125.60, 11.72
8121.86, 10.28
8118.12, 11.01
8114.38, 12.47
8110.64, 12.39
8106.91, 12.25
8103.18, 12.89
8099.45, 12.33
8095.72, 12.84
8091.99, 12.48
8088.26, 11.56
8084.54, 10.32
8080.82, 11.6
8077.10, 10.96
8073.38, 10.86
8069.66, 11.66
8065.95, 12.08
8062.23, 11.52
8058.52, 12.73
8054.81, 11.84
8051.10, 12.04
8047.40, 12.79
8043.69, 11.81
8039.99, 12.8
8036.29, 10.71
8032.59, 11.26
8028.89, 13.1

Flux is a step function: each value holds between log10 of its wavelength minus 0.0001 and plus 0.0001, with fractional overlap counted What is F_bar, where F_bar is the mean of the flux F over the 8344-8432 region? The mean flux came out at 11.5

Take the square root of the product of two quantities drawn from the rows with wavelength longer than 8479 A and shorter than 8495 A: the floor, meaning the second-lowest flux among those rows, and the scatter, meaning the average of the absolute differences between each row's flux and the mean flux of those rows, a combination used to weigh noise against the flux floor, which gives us 1.7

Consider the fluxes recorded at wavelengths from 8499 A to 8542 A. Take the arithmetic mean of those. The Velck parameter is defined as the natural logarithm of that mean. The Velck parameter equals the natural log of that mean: 2.43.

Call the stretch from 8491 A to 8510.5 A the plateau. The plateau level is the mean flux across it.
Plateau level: 11.43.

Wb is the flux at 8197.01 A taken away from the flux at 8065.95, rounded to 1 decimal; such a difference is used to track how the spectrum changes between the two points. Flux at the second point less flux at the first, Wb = 0.1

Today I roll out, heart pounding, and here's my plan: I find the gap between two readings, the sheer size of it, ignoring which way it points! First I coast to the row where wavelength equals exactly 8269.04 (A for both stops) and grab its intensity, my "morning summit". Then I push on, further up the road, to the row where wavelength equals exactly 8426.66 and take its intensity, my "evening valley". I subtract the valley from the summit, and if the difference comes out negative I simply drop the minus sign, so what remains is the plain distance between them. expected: 1.4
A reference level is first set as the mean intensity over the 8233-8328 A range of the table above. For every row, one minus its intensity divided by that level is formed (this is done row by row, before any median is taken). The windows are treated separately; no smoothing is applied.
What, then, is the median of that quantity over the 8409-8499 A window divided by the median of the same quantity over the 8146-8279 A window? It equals 2.4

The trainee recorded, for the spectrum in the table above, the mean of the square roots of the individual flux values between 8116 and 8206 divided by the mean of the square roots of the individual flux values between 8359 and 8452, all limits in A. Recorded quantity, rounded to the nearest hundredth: 1.00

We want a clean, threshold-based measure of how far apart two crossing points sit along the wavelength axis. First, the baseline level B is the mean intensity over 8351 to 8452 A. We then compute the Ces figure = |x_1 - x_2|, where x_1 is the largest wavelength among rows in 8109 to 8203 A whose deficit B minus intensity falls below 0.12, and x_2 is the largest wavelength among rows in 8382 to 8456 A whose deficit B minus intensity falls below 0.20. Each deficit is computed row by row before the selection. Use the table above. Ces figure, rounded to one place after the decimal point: 249.2 A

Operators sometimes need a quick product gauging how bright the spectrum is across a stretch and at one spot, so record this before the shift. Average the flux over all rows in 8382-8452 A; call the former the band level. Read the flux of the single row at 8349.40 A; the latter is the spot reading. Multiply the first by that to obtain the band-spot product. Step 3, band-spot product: 133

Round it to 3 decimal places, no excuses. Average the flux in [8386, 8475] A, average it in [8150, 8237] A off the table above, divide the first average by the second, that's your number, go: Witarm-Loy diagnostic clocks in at 0.962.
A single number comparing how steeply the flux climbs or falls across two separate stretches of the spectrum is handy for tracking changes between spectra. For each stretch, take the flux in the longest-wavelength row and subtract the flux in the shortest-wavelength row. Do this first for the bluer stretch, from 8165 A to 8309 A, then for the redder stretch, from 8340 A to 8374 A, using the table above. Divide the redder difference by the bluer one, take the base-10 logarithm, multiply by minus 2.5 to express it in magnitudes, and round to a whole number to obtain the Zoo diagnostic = 4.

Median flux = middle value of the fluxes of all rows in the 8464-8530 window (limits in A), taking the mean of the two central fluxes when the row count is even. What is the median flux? 11.53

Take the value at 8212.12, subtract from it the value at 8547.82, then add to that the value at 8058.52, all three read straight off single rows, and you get 12.3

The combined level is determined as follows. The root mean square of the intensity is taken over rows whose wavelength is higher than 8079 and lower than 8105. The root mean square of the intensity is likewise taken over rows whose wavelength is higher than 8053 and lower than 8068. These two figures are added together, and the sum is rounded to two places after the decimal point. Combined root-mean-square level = 24.08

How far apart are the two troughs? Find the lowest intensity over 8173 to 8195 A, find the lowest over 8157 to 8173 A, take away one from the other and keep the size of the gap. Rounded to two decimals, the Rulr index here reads 0.43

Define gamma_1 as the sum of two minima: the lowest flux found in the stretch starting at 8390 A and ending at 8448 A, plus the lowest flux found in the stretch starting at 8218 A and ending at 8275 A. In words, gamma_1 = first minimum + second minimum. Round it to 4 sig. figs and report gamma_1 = 20.61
